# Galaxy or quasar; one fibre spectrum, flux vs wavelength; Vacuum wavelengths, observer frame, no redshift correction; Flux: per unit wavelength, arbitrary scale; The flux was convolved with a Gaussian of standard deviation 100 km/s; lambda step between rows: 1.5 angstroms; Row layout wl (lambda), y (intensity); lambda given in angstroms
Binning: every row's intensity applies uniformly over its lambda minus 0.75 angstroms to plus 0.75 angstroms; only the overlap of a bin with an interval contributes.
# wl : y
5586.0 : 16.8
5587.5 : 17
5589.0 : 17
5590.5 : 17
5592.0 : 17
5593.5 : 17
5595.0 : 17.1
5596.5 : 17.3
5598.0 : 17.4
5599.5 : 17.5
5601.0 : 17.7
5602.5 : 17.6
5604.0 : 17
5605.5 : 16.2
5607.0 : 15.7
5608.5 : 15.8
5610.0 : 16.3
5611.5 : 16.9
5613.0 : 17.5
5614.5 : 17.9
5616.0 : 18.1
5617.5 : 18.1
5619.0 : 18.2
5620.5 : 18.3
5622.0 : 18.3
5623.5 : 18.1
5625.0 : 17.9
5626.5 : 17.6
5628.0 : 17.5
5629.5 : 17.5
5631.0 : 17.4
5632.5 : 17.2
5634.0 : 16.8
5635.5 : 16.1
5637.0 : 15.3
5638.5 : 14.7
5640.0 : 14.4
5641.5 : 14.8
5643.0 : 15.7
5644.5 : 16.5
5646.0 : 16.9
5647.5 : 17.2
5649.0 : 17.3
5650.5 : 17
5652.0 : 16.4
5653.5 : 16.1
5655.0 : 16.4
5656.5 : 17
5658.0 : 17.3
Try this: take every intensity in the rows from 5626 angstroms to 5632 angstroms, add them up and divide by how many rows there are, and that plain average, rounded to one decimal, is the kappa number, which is 17.5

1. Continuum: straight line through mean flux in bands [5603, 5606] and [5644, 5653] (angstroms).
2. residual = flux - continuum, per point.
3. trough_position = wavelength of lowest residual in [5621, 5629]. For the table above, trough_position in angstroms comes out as 5628.0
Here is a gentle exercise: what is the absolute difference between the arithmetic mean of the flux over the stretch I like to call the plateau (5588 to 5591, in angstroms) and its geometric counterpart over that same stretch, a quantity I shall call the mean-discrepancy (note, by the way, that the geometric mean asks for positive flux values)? 0.000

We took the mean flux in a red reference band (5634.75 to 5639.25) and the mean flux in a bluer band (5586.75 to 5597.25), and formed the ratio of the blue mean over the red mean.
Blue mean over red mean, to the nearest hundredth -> 1.11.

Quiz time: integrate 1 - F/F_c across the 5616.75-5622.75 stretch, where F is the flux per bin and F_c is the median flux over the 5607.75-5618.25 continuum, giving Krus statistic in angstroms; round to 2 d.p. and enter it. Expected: -0.25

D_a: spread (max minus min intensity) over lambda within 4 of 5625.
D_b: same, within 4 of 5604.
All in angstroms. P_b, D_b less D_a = 1.20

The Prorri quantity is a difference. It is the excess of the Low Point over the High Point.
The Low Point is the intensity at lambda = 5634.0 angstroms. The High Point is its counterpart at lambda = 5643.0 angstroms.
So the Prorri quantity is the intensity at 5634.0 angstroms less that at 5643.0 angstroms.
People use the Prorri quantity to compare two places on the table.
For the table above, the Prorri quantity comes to 1.1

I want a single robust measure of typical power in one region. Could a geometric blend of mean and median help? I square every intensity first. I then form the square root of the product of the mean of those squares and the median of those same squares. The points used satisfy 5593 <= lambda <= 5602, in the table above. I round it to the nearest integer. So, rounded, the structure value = 301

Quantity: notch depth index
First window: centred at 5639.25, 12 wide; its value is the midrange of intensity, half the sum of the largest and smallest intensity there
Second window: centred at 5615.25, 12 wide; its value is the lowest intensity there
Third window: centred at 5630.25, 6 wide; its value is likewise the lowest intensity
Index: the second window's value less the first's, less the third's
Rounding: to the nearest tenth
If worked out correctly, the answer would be -16.5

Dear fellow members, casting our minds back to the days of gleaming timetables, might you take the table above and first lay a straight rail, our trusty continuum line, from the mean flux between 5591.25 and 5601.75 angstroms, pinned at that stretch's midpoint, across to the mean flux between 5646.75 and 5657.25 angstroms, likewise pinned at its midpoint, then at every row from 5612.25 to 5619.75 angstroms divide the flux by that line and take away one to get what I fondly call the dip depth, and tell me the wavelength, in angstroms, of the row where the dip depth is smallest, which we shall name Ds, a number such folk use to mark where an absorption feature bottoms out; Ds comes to 5613.0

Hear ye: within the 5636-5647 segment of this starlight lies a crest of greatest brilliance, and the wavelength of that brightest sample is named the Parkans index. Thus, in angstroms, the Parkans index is 5646.0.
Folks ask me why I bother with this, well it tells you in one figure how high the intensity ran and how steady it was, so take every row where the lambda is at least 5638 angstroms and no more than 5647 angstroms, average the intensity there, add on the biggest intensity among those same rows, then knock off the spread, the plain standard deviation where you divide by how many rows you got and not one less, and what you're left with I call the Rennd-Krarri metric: 31.5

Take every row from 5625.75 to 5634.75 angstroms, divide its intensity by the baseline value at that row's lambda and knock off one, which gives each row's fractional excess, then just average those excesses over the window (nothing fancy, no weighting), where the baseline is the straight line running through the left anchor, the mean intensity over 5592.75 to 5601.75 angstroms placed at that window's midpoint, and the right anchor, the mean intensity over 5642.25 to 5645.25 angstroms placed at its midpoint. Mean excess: 0.053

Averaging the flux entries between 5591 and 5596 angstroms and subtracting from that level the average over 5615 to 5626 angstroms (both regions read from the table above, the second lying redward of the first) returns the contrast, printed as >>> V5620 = -1.1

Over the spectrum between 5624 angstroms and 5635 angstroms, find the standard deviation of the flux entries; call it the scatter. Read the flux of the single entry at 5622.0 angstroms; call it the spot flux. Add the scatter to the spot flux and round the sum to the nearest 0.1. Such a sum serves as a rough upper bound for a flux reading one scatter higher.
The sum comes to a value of 18.6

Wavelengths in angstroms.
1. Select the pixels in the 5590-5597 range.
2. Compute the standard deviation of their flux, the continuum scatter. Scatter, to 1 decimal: 0.1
